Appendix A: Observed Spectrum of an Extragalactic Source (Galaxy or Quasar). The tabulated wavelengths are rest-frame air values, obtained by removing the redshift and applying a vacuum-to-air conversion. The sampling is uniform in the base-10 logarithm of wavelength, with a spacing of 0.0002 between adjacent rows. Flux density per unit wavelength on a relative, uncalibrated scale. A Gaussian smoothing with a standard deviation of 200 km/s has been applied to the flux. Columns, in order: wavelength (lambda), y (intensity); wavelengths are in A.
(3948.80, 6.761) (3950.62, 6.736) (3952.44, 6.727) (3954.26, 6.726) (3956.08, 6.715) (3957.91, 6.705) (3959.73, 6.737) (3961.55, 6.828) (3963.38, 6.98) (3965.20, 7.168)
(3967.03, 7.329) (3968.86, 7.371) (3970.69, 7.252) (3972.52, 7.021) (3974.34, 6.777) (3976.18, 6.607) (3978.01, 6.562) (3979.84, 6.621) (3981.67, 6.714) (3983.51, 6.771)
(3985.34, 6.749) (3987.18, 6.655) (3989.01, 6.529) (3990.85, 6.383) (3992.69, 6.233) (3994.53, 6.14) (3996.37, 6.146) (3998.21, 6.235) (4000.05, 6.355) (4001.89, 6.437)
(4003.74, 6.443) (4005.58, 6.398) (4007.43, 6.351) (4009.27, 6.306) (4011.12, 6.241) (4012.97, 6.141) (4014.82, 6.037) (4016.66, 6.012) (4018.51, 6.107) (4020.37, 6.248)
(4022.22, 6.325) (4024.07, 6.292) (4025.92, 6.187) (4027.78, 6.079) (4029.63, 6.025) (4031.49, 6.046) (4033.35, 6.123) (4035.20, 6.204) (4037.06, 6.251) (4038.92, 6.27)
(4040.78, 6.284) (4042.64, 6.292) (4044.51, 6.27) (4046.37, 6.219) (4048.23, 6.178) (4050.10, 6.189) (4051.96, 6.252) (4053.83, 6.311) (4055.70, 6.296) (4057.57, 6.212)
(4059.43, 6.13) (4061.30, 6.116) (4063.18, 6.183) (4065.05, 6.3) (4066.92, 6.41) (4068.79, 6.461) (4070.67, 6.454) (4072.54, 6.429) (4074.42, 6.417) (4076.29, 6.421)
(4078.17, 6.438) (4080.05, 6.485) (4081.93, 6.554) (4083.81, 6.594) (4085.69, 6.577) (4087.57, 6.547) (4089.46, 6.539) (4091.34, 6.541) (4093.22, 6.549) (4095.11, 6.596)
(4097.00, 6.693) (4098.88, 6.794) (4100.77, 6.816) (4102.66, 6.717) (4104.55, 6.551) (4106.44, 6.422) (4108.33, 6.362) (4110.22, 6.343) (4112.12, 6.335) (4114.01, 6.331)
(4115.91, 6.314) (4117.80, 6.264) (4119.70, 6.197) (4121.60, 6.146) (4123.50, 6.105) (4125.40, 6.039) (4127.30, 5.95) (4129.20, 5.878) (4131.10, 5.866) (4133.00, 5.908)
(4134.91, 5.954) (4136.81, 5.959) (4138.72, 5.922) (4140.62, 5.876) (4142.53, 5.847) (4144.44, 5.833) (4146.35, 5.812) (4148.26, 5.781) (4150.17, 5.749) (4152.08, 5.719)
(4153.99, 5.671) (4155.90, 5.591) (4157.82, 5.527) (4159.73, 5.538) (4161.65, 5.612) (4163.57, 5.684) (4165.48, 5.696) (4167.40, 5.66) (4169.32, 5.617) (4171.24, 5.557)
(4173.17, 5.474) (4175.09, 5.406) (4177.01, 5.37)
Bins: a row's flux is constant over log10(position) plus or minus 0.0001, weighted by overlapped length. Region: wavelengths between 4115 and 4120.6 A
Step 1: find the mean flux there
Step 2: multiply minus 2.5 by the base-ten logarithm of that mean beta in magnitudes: -1.99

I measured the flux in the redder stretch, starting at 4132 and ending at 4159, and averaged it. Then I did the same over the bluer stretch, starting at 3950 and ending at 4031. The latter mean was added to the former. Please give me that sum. 12.3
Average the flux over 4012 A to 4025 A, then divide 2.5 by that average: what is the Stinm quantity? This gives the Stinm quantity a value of 0.405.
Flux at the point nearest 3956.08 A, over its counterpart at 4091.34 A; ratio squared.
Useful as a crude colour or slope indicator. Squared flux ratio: 1.05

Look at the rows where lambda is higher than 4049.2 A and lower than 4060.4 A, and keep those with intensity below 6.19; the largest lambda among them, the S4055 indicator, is 4059.43 A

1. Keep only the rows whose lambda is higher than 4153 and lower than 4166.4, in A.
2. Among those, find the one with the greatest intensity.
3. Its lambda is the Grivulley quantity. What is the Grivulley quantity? 4165.48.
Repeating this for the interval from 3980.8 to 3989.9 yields 3983.51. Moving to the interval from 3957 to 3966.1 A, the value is 3965.20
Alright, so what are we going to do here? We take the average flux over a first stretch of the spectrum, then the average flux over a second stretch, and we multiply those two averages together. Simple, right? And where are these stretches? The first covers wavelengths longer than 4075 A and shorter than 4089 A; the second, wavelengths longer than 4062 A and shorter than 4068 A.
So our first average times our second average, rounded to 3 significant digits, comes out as 41.0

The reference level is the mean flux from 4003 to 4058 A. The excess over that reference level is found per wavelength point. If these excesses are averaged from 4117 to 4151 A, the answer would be -0.27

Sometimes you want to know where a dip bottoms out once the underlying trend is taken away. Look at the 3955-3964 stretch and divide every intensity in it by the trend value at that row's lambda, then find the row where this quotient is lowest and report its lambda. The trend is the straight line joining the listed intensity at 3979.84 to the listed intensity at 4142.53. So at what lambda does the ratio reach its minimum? 3957.91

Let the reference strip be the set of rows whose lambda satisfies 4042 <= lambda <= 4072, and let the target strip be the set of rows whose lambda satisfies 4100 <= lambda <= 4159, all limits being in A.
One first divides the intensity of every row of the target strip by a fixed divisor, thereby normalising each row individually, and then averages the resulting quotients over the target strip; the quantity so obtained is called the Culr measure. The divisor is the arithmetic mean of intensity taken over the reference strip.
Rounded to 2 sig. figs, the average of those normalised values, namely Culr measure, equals 0.97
